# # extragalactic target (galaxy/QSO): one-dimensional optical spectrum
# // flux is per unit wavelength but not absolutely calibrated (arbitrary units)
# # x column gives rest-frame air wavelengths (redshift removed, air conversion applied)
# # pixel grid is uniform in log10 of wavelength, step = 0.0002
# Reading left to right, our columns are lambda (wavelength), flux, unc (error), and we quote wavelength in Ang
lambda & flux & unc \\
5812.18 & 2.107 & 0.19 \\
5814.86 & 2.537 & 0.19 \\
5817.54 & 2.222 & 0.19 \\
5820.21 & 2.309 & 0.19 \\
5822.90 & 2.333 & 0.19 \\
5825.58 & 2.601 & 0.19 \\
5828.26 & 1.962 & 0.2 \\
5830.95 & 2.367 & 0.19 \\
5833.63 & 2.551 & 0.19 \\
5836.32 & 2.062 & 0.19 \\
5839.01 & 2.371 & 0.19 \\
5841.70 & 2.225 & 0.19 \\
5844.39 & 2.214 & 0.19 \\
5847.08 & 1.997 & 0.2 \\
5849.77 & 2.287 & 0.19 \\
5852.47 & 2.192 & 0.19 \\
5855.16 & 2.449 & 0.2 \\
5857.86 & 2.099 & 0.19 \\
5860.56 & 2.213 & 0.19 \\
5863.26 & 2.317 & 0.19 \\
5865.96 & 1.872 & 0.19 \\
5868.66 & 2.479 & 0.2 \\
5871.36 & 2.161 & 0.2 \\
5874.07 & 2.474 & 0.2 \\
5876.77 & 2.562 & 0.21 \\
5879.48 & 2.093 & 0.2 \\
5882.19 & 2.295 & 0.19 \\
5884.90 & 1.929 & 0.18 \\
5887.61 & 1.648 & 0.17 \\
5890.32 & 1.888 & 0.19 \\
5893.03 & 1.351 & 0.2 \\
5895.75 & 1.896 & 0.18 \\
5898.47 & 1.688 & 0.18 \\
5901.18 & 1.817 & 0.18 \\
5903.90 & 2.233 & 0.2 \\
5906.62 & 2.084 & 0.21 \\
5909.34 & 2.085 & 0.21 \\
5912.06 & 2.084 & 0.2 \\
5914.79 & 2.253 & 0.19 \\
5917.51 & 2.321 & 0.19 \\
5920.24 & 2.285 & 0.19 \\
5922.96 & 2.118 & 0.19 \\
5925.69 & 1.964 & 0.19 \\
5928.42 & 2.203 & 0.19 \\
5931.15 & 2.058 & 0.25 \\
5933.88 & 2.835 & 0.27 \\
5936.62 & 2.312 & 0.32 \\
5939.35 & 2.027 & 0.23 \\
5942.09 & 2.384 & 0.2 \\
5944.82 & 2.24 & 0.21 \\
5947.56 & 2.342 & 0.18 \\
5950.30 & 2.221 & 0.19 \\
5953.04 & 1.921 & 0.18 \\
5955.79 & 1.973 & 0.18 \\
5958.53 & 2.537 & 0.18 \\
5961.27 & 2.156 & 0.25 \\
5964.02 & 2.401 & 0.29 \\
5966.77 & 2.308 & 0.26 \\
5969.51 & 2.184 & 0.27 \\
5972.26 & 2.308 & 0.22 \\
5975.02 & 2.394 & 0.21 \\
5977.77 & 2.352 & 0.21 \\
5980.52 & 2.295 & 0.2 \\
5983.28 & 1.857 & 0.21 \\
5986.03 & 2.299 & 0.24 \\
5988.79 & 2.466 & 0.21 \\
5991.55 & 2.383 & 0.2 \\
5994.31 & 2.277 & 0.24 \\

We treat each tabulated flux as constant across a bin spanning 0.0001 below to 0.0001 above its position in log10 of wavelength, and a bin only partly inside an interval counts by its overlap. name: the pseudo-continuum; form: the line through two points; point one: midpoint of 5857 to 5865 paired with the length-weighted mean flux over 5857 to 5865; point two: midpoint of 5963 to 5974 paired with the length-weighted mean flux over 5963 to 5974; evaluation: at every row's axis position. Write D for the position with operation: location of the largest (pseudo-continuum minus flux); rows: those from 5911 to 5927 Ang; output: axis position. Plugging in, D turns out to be 5925.69 Ang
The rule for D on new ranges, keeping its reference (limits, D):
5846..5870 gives 5865.96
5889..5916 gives 5893.03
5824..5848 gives 5828.26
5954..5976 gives 5955.79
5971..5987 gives 5983.28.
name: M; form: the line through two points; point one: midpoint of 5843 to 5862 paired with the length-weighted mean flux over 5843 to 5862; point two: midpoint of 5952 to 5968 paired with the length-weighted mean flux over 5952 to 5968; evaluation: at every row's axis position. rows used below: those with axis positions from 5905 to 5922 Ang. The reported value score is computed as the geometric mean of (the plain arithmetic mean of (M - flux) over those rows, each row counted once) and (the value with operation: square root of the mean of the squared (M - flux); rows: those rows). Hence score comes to 0.056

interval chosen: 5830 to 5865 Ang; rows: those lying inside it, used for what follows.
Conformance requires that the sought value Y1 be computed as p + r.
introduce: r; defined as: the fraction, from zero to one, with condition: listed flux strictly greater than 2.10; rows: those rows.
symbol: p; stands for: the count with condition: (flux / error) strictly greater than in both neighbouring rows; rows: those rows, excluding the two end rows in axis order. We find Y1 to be 4.8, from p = 4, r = 0.77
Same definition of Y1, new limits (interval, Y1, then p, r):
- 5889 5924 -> 3.4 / 3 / 0.38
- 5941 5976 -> 3.8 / 3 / 0.85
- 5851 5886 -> 5.7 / 5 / 0.69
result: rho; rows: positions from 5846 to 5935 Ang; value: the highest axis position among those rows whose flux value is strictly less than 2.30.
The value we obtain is 5931.15 Ang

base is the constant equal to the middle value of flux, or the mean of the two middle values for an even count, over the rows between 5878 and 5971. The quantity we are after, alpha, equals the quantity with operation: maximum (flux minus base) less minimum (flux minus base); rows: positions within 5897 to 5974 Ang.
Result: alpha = 1.1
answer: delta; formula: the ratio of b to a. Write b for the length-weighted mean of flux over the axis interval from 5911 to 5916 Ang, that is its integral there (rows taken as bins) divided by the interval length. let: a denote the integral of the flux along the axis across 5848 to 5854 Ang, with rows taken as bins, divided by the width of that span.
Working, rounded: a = 2.23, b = 2.17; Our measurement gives 0.97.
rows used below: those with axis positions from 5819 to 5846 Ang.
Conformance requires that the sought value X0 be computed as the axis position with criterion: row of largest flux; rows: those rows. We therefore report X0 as 5825.58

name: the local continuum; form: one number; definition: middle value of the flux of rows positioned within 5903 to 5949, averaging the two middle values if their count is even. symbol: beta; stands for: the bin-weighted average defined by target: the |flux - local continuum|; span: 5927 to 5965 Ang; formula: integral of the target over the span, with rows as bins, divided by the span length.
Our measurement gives 0.18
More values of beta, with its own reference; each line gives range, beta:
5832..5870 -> 0.15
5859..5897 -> 0.29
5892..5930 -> 0.22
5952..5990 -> 0.17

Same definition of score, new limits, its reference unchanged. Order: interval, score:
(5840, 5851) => 0.055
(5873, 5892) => 0.164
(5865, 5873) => 0.099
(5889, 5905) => 0.439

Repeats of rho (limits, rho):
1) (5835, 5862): 5860.56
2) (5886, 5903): 5901.18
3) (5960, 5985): 5983.28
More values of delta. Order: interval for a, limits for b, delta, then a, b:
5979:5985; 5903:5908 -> 1.03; 2.10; 2.15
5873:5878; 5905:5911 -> 0.83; 2.52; 2.09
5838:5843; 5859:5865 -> 0.97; 2.29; 2.23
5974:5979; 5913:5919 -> 0.96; 2.37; 2.27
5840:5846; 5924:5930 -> 0.94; 2.22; 2.08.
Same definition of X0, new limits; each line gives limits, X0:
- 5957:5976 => 5958.53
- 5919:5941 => 5933.88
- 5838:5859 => 5855.16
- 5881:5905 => 5882.19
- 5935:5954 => 5942.09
